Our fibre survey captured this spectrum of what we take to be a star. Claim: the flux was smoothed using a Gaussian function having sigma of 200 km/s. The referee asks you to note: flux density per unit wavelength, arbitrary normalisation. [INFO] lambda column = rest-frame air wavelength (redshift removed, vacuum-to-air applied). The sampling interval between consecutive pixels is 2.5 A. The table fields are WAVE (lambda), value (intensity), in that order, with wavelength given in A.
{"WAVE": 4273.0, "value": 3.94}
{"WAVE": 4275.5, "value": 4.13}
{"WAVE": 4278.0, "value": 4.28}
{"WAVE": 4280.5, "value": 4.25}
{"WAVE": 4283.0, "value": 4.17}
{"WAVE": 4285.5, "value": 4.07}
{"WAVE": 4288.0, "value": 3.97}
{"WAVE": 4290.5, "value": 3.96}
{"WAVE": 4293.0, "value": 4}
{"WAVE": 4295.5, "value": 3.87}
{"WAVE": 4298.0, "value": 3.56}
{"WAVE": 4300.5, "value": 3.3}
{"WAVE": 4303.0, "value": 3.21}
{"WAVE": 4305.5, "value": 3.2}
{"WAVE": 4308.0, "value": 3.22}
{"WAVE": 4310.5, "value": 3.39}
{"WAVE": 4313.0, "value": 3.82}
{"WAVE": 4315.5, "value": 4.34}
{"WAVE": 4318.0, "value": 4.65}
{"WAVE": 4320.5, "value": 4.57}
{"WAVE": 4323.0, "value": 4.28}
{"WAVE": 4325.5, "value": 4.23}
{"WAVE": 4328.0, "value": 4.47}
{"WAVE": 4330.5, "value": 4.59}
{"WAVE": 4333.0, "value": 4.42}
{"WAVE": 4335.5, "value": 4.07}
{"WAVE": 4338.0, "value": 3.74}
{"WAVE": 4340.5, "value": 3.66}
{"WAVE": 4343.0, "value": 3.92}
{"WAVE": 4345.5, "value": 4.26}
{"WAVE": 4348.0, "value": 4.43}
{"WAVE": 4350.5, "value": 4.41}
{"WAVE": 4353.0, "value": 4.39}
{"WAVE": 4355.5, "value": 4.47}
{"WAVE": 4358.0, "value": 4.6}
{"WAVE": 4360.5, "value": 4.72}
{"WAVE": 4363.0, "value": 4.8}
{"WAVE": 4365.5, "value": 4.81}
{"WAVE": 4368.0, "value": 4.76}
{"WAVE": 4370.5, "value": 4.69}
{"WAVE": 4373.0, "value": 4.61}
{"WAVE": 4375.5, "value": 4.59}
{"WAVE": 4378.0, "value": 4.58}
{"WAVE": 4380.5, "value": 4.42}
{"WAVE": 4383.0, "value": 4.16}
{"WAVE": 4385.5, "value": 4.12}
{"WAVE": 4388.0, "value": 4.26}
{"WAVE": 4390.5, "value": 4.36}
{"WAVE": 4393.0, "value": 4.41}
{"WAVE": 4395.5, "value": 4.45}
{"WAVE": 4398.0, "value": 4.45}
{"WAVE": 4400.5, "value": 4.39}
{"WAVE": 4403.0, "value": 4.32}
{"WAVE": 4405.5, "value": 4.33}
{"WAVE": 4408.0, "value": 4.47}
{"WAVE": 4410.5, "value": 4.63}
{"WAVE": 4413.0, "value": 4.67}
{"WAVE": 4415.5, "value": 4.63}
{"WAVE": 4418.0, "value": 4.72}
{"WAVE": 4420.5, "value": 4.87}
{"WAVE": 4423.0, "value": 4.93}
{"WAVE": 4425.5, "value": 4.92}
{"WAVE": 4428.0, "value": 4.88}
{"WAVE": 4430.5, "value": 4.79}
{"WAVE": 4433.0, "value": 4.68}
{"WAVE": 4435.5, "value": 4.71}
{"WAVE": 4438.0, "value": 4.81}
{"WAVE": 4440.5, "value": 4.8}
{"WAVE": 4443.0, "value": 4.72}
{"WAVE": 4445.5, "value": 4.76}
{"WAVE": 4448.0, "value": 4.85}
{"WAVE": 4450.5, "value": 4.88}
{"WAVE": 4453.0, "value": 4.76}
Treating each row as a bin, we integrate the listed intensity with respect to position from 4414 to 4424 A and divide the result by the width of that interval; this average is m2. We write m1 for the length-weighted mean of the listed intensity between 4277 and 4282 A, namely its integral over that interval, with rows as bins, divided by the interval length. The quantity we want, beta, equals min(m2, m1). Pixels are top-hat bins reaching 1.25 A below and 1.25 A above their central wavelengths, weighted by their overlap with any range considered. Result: 4.26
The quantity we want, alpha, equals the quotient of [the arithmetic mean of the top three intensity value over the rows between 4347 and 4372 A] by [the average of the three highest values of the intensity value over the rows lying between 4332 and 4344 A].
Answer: 1.16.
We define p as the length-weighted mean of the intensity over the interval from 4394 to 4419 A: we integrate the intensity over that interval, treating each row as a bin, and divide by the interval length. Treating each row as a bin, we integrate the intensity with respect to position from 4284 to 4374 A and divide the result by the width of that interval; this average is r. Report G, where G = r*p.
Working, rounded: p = 4.5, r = 4.15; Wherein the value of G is 18.7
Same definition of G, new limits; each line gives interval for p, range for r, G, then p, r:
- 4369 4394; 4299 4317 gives 15.5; 4.4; 3.51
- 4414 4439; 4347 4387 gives 21.7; 4.8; 4.53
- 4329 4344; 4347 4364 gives 18.5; 4.1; 4.54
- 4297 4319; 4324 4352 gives 15.2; 3.6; 4.20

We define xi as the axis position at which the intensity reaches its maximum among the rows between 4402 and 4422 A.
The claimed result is 4420.5 A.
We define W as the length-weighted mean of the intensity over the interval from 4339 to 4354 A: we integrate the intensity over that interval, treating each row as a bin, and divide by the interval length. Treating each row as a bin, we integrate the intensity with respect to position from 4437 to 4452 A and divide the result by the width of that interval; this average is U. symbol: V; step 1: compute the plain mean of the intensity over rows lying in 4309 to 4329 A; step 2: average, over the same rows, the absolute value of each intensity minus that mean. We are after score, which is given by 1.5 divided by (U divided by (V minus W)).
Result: -1.21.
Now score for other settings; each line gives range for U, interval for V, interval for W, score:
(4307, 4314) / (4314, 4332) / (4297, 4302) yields -1.41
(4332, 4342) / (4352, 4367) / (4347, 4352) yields -1.62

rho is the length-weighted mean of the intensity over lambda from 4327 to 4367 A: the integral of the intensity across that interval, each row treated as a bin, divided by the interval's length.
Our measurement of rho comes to 4.4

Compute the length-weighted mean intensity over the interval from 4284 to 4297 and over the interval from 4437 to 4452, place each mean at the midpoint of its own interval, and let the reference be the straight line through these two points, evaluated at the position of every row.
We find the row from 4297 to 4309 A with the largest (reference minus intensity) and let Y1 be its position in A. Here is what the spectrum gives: 4305.5 A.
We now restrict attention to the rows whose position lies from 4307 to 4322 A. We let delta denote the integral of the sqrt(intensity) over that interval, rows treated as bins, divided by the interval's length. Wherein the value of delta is 2.00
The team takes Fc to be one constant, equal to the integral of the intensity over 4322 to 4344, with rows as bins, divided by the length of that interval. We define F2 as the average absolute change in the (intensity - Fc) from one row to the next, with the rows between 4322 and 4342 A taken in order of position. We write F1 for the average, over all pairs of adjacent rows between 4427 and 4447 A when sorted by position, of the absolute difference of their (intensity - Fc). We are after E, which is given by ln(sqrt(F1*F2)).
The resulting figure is -2.19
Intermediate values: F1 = 0.07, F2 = 0.191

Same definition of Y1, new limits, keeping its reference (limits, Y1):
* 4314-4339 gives 4338.0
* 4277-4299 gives 4298.0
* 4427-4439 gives 4433.0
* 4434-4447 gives 4443.0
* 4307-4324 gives 4308.0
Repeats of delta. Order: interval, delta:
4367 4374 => 2.16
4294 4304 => 1.87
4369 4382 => 2.14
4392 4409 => 2.10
